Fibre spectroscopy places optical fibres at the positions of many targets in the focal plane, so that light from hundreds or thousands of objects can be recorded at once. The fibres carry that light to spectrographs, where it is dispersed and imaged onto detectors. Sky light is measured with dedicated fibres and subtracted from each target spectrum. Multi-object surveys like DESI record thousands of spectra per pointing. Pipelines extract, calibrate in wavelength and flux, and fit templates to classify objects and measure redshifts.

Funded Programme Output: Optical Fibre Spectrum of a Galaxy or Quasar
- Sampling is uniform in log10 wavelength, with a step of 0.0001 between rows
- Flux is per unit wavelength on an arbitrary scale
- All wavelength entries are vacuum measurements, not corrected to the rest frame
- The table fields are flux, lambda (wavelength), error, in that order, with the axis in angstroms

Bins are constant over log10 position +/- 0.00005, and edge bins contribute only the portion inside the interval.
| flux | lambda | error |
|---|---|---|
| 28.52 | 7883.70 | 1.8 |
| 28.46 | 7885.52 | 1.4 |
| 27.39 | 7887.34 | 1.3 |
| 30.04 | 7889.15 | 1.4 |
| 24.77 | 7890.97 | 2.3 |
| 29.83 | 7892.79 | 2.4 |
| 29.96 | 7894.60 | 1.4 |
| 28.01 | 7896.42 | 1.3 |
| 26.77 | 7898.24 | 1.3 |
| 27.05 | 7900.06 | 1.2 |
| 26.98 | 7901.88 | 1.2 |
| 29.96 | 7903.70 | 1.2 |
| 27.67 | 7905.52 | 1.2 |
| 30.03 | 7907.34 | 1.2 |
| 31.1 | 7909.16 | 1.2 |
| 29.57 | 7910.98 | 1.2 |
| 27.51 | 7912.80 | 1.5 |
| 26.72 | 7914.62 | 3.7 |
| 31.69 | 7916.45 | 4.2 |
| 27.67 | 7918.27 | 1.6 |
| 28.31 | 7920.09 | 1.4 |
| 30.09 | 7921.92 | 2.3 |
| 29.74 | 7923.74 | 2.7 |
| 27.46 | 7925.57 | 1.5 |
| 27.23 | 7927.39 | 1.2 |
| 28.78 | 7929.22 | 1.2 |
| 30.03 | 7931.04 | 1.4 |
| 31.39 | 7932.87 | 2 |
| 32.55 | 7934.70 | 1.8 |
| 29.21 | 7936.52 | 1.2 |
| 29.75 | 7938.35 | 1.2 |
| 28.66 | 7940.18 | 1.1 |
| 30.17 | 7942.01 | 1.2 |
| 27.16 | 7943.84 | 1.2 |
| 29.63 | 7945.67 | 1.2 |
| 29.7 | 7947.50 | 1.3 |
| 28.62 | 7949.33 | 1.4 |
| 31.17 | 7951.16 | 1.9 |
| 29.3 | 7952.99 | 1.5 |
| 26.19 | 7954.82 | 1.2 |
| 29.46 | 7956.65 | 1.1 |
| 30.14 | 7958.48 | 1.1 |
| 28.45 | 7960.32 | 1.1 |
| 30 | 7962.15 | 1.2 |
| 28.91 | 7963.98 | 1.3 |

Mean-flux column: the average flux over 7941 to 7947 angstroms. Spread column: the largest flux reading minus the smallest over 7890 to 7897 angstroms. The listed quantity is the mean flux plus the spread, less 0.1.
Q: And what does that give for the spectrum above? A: 34.1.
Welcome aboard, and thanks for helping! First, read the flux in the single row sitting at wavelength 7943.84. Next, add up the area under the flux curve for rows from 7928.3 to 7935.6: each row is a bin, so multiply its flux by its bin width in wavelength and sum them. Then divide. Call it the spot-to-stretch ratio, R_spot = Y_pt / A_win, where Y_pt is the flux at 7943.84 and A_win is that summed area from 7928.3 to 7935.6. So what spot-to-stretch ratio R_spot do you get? 0.12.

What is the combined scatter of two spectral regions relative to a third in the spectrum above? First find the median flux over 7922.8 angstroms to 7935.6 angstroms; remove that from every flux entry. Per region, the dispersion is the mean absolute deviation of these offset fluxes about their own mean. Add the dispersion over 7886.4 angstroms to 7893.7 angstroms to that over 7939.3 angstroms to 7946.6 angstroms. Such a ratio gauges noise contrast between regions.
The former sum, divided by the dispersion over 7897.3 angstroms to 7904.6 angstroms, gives 2.6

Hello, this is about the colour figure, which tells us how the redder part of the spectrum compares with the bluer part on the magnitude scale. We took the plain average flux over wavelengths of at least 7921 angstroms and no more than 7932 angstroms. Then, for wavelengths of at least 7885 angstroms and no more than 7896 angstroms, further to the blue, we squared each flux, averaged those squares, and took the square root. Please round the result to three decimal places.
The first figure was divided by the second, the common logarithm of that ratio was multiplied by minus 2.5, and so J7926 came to -0.016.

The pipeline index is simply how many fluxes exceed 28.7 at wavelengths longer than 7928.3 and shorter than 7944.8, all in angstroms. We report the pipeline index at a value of 7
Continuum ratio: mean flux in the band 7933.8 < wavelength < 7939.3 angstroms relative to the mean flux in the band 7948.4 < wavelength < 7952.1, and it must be 1.02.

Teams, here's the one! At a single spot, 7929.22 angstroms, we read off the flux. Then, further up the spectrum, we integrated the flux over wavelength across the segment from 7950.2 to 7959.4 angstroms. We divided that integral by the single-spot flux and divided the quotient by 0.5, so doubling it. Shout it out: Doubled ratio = 19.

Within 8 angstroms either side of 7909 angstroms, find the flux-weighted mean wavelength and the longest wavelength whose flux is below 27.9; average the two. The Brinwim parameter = 7911.9 angstroms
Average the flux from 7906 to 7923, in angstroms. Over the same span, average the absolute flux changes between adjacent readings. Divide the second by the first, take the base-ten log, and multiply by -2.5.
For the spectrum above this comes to 2.85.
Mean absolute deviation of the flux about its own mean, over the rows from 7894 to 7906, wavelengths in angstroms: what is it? 1.09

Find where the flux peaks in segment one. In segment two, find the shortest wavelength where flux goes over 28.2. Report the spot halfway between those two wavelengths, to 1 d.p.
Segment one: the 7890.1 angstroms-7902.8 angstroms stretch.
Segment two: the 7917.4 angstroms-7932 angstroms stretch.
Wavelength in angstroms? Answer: 7907.3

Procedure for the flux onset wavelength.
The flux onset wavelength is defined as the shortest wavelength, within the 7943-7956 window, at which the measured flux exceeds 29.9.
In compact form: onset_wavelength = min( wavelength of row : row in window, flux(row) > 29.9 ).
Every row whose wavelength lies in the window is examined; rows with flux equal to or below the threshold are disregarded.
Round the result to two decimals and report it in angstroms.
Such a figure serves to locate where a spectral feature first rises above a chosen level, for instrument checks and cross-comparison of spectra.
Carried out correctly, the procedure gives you 7951.16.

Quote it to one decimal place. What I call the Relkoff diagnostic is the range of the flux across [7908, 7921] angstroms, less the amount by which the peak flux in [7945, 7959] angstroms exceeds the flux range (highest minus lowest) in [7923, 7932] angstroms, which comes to -23.4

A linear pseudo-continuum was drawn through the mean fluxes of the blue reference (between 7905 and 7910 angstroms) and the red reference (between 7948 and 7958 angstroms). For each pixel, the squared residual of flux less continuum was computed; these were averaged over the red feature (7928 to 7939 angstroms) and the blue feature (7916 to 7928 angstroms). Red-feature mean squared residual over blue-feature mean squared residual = 1.1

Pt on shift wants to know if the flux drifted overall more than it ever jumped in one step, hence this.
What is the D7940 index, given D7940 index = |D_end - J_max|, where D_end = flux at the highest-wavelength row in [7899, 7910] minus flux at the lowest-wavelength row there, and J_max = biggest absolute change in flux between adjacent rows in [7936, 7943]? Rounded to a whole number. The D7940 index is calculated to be 3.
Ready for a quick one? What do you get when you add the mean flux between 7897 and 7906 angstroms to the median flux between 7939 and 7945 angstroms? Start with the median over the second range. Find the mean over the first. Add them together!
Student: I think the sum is 56.3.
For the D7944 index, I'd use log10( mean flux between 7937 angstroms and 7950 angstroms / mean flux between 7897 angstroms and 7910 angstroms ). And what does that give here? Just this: 0.009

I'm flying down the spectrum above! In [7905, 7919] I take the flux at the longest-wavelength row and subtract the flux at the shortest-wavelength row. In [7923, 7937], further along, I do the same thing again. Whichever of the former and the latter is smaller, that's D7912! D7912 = -0.5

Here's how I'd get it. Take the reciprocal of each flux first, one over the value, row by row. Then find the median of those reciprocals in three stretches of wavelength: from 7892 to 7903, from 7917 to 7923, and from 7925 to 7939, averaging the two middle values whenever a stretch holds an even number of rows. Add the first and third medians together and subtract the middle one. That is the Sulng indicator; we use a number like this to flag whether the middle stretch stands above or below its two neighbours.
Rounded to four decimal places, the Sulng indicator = 0.0349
